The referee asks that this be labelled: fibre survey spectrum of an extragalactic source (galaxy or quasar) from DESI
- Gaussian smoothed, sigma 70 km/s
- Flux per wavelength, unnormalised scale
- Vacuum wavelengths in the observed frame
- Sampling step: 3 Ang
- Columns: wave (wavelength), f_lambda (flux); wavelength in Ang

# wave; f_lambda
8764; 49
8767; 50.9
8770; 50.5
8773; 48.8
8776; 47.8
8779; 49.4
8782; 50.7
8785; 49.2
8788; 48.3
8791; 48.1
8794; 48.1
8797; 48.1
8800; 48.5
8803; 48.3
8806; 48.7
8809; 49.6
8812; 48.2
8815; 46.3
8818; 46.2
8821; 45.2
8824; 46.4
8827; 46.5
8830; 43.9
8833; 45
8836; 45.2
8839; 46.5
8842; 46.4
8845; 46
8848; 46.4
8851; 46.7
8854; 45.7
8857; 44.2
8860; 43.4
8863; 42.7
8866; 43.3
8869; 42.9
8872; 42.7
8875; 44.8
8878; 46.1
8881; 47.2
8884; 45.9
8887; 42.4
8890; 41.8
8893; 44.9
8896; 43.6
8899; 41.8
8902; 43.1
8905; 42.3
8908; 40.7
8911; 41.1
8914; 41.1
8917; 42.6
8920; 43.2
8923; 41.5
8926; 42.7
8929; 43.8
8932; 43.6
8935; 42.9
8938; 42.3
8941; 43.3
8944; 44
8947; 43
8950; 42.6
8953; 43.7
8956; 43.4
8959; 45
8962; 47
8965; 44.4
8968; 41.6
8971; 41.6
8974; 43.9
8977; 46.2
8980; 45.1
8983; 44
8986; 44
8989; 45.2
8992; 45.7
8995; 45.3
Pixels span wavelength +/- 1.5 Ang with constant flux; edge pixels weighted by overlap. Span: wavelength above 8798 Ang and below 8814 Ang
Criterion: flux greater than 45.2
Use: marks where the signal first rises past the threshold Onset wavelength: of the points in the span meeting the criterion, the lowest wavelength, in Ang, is 8800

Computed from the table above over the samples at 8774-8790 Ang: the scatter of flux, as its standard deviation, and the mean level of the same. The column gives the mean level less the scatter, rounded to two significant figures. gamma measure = 48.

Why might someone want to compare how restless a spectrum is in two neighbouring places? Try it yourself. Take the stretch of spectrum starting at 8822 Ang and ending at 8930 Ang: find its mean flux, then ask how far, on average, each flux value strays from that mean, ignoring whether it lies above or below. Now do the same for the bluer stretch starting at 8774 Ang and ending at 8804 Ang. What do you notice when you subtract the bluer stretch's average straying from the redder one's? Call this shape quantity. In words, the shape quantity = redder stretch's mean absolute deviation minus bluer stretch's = 1.0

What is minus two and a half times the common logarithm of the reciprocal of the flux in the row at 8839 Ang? 4.17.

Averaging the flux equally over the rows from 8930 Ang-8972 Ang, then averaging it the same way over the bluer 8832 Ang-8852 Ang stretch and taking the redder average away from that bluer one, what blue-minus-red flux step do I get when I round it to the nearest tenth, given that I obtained 2.6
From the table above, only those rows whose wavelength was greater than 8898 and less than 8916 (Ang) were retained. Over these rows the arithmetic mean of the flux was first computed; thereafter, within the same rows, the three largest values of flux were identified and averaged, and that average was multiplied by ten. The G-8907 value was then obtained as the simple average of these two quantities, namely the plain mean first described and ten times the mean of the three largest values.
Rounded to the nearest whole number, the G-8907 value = 233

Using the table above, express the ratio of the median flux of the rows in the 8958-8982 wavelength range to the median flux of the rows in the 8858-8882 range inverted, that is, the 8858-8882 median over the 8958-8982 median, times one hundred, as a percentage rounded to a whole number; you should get 97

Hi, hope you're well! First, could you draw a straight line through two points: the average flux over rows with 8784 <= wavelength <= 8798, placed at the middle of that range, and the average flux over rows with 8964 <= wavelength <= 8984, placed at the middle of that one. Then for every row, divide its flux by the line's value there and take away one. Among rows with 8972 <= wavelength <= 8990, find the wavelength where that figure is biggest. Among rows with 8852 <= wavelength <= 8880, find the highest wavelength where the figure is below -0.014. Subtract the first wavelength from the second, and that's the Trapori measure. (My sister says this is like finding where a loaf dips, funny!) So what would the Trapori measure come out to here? -102 Ang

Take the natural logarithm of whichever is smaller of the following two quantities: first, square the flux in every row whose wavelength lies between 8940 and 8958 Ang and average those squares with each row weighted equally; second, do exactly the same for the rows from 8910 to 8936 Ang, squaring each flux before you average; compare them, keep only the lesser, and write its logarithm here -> 7.500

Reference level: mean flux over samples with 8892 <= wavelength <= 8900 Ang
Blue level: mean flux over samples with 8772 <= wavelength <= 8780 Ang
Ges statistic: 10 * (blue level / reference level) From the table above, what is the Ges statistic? 11.2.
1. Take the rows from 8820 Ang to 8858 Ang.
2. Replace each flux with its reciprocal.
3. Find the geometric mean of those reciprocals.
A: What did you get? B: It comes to 0.0219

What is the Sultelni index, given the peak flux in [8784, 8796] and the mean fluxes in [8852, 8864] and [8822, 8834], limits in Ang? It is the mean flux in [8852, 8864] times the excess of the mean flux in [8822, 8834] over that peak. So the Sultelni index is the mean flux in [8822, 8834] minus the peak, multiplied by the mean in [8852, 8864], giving -165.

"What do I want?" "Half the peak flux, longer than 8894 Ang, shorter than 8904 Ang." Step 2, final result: 21.8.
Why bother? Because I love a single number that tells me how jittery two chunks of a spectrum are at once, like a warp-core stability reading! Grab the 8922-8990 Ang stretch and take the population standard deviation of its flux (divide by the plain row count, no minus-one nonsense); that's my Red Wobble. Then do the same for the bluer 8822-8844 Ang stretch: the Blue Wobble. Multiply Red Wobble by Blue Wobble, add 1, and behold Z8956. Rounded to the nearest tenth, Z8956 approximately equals 2.3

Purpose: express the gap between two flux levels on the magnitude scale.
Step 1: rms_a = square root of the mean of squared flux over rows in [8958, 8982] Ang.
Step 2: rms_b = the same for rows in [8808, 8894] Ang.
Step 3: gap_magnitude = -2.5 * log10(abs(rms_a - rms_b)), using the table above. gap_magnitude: 0.11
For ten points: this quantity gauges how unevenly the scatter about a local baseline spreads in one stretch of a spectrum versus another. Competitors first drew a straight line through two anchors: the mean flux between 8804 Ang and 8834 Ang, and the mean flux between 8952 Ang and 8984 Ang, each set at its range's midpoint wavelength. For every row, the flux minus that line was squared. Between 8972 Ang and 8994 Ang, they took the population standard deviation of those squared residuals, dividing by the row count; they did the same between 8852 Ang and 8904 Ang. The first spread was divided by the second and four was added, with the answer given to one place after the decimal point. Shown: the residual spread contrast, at 4.4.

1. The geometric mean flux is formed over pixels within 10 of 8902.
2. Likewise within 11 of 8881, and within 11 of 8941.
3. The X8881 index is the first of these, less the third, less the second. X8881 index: -45.0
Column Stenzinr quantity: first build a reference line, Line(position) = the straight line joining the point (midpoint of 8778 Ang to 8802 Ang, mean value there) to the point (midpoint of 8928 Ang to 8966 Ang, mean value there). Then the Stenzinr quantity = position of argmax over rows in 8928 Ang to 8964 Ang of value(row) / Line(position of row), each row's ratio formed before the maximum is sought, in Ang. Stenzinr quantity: 8962 Ang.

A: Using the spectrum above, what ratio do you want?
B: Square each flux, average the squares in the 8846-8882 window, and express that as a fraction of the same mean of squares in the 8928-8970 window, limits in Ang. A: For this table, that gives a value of 1.05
